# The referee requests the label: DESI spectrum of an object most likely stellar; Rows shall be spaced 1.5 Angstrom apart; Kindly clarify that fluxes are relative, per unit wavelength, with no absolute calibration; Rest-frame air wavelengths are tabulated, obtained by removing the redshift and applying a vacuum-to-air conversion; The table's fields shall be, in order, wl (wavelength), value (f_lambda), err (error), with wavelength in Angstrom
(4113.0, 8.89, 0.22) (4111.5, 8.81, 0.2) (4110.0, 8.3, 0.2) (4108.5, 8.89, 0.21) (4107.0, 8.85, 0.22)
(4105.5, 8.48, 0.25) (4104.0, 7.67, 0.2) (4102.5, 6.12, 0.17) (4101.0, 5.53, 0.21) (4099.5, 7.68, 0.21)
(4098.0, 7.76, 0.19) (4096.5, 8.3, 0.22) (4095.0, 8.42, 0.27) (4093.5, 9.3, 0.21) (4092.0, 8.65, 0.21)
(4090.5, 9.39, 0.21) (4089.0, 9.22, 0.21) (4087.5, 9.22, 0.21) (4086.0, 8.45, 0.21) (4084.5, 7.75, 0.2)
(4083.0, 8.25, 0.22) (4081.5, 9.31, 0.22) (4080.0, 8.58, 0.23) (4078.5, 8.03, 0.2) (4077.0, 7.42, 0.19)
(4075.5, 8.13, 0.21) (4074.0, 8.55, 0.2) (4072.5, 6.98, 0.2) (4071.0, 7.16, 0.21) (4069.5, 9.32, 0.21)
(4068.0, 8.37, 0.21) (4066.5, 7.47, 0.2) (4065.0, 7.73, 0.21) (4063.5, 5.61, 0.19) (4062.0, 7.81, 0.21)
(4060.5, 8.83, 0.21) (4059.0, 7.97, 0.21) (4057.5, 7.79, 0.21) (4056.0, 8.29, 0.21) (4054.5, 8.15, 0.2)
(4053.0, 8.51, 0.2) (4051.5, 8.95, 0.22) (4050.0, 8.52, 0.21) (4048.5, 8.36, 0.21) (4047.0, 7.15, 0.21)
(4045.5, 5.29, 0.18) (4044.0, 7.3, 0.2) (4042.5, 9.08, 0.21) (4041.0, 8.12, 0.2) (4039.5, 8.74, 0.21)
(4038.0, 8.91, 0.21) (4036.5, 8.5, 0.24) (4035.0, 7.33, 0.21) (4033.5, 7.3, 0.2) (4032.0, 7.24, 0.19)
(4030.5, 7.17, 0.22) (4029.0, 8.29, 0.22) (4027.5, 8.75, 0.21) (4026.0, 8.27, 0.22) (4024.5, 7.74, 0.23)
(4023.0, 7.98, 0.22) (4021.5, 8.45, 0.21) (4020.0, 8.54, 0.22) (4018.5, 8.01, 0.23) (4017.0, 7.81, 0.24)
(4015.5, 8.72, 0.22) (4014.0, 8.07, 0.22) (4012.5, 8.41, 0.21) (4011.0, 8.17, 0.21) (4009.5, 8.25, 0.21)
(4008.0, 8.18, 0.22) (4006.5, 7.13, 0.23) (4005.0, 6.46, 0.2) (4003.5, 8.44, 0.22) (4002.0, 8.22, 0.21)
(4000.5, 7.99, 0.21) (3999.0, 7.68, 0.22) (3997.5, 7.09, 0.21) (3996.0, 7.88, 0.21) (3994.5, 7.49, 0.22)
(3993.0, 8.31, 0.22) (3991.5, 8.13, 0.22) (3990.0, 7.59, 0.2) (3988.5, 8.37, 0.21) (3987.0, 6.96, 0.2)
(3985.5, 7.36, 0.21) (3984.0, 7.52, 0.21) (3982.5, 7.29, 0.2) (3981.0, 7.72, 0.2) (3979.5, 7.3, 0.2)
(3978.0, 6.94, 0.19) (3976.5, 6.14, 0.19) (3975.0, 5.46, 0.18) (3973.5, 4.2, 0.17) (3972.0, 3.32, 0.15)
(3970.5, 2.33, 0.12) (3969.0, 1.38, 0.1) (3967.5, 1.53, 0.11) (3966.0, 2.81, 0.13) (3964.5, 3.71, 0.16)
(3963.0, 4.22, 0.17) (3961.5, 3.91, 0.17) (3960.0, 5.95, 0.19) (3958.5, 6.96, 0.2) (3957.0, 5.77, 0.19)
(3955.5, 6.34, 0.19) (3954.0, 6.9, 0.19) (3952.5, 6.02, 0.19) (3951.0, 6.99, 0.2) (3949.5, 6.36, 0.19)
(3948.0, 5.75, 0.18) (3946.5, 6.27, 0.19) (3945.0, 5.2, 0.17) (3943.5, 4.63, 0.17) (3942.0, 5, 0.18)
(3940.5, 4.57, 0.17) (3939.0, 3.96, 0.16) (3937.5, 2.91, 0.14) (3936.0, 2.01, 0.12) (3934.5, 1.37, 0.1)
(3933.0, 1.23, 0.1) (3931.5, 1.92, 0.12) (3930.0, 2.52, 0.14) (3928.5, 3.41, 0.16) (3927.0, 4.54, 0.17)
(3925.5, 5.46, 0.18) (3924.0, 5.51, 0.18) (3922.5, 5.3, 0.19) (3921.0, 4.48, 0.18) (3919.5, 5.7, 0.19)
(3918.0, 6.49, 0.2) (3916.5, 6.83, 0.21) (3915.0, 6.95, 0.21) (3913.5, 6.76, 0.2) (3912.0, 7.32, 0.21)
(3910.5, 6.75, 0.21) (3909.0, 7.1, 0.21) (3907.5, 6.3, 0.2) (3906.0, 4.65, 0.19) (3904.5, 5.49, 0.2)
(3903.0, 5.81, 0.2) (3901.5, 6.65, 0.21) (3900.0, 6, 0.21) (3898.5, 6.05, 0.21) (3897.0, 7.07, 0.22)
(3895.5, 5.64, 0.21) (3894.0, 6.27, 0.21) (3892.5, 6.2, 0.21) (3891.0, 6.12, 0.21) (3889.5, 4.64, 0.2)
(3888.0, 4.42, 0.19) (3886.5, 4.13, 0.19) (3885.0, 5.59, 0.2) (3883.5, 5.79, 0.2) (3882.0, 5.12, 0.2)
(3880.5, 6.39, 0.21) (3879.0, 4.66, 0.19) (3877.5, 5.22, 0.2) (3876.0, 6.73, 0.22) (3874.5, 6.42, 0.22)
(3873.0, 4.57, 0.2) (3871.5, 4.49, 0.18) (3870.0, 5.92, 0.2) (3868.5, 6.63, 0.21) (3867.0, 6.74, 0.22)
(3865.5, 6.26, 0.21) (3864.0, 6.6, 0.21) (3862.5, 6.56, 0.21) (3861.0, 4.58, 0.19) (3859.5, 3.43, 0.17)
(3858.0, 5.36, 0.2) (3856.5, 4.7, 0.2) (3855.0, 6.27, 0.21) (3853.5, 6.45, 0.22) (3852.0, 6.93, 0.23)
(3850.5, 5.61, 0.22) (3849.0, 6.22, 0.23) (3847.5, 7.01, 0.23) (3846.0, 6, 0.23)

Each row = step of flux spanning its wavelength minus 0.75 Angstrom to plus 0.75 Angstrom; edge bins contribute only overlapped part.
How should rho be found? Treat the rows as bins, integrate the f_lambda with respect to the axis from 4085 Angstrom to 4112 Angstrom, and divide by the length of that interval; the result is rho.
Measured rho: 8.3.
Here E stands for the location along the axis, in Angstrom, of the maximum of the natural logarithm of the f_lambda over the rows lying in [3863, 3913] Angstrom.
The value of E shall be 3912.0 Angstrom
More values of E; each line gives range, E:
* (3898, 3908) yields 3901.5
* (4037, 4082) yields 4069.5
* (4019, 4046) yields 4042.5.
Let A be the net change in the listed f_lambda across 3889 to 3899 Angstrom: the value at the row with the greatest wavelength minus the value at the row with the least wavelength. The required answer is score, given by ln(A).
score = 0.3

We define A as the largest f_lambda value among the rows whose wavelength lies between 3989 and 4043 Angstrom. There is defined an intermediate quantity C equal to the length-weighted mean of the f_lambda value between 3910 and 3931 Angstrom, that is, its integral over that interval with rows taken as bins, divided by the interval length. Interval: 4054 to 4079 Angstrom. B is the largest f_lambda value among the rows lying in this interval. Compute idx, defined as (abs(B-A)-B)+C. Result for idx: -3.6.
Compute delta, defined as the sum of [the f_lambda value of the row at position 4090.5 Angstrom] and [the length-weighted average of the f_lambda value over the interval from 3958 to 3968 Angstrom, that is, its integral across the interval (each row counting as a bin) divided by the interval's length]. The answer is 13.5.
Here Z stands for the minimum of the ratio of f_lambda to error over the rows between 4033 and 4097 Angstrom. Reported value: 29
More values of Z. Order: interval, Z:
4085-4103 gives 26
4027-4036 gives 33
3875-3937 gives 12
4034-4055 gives 29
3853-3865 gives 20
